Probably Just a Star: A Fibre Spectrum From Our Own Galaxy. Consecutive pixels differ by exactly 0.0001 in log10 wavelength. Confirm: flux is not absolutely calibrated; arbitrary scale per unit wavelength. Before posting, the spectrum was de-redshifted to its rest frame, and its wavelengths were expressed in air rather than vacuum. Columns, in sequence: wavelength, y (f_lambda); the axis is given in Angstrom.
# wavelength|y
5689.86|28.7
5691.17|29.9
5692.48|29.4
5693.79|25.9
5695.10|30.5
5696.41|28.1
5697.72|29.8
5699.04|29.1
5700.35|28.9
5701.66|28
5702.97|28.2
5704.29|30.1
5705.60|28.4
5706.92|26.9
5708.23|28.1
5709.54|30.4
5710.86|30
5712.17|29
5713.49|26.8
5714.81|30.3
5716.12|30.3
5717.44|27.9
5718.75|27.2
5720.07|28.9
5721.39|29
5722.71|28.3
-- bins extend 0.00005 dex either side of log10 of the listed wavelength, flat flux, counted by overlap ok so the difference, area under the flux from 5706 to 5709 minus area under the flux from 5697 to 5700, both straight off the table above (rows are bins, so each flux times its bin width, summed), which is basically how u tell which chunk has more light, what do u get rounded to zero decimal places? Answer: -5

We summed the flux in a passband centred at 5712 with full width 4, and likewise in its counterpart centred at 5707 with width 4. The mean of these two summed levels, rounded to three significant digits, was 84.6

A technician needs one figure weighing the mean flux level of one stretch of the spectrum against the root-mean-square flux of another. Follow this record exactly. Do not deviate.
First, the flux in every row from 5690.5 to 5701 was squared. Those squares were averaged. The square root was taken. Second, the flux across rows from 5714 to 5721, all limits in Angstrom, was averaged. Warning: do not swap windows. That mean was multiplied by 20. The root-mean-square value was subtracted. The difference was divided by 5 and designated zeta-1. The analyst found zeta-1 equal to 110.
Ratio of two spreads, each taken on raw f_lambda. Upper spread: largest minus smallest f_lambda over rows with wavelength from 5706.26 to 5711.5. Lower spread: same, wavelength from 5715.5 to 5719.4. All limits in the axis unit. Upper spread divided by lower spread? 1.1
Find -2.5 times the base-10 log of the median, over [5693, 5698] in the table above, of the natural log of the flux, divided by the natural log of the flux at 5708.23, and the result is -0.010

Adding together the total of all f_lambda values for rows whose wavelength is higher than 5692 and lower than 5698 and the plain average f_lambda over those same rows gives 172.4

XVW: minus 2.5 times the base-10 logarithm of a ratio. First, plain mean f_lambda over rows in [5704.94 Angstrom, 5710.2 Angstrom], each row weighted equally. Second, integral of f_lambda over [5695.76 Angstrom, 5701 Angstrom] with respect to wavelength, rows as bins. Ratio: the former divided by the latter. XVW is 1.82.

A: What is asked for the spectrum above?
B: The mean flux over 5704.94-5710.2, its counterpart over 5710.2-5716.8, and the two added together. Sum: 57.7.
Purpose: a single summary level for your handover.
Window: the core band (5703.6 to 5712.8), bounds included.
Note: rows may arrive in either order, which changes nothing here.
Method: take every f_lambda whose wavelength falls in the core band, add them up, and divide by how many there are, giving 29.0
